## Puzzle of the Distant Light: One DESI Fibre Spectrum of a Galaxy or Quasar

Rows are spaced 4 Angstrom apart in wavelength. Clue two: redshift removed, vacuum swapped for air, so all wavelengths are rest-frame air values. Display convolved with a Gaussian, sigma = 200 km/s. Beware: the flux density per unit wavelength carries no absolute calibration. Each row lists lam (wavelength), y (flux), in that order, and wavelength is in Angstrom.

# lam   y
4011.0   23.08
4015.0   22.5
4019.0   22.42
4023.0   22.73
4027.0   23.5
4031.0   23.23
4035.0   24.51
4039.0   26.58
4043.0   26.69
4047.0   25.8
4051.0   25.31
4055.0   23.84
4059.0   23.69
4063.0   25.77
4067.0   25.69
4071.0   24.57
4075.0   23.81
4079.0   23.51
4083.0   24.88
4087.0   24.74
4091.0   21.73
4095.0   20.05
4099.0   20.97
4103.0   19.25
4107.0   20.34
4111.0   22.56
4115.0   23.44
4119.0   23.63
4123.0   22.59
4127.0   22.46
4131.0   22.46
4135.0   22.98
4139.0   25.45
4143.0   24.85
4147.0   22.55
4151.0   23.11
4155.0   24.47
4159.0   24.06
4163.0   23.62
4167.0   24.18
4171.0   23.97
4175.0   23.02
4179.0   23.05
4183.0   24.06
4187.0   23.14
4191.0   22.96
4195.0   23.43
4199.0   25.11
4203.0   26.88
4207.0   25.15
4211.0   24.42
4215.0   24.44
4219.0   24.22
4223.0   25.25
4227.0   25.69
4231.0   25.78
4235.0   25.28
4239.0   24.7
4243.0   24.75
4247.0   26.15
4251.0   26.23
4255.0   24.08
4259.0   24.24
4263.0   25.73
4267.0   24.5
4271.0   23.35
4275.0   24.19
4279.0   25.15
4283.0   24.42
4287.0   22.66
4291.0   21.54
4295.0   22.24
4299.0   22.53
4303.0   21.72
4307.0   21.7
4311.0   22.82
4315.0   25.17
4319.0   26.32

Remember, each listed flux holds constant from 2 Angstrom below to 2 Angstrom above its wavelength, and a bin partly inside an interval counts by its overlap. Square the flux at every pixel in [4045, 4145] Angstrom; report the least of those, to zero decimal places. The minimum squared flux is 371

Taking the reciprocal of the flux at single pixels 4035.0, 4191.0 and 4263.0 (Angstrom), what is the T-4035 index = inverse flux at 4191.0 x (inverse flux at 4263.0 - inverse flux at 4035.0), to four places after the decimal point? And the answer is -0.0001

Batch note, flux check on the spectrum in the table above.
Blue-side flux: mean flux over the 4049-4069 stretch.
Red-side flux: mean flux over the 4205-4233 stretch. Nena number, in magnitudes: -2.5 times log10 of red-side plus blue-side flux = -4.24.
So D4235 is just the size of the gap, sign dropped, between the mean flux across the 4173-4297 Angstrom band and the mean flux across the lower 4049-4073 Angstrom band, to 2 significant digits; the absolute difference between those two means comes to 0.43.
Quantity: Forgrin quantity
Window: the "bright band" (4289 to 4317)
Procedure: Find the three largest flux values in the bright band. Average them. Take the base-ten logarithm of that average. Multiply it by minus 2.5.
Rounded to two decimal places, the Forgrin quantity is -3.43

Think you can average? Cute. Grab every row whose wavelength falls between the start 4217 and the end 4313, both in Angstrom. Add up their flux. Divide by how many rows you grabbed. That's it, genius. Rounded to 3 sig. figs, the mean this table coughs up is 24.1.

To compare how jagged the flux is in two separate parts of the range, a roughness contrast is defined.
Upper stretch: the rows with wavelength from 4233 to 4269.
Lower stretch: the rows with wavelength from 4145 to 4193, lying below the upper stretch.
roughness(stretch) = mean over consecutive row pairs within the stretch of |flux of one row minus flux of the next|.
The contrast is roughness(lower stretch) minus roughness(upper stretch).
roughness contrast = -0.29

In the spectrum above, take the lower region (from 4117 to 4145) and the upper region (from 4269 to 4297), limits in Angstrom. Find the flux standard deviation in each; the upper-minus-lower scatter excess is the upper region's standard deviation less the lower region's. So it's 0.1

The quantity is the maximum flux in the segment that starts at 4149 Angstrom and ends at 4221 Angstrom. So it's 26.88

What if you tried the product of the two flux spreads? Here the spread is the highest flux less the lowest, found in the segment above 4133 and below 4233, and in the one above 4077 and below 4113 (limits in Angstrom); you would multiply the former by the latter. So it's 24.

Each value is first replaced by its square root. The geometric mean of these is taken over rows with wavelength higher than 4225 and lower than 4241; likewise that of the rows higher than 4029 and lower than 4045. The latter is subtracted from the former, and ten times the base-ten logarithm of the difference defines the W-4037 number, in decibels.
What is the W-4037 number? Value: -18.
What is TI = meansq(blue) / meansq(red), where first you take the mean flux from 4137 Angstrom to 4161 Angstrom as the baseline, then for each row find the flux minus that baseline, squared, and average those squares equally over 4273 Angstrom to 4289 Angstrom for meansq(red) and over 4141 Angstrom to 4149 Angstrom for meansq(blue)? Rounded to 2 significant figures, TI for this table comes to 1.8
